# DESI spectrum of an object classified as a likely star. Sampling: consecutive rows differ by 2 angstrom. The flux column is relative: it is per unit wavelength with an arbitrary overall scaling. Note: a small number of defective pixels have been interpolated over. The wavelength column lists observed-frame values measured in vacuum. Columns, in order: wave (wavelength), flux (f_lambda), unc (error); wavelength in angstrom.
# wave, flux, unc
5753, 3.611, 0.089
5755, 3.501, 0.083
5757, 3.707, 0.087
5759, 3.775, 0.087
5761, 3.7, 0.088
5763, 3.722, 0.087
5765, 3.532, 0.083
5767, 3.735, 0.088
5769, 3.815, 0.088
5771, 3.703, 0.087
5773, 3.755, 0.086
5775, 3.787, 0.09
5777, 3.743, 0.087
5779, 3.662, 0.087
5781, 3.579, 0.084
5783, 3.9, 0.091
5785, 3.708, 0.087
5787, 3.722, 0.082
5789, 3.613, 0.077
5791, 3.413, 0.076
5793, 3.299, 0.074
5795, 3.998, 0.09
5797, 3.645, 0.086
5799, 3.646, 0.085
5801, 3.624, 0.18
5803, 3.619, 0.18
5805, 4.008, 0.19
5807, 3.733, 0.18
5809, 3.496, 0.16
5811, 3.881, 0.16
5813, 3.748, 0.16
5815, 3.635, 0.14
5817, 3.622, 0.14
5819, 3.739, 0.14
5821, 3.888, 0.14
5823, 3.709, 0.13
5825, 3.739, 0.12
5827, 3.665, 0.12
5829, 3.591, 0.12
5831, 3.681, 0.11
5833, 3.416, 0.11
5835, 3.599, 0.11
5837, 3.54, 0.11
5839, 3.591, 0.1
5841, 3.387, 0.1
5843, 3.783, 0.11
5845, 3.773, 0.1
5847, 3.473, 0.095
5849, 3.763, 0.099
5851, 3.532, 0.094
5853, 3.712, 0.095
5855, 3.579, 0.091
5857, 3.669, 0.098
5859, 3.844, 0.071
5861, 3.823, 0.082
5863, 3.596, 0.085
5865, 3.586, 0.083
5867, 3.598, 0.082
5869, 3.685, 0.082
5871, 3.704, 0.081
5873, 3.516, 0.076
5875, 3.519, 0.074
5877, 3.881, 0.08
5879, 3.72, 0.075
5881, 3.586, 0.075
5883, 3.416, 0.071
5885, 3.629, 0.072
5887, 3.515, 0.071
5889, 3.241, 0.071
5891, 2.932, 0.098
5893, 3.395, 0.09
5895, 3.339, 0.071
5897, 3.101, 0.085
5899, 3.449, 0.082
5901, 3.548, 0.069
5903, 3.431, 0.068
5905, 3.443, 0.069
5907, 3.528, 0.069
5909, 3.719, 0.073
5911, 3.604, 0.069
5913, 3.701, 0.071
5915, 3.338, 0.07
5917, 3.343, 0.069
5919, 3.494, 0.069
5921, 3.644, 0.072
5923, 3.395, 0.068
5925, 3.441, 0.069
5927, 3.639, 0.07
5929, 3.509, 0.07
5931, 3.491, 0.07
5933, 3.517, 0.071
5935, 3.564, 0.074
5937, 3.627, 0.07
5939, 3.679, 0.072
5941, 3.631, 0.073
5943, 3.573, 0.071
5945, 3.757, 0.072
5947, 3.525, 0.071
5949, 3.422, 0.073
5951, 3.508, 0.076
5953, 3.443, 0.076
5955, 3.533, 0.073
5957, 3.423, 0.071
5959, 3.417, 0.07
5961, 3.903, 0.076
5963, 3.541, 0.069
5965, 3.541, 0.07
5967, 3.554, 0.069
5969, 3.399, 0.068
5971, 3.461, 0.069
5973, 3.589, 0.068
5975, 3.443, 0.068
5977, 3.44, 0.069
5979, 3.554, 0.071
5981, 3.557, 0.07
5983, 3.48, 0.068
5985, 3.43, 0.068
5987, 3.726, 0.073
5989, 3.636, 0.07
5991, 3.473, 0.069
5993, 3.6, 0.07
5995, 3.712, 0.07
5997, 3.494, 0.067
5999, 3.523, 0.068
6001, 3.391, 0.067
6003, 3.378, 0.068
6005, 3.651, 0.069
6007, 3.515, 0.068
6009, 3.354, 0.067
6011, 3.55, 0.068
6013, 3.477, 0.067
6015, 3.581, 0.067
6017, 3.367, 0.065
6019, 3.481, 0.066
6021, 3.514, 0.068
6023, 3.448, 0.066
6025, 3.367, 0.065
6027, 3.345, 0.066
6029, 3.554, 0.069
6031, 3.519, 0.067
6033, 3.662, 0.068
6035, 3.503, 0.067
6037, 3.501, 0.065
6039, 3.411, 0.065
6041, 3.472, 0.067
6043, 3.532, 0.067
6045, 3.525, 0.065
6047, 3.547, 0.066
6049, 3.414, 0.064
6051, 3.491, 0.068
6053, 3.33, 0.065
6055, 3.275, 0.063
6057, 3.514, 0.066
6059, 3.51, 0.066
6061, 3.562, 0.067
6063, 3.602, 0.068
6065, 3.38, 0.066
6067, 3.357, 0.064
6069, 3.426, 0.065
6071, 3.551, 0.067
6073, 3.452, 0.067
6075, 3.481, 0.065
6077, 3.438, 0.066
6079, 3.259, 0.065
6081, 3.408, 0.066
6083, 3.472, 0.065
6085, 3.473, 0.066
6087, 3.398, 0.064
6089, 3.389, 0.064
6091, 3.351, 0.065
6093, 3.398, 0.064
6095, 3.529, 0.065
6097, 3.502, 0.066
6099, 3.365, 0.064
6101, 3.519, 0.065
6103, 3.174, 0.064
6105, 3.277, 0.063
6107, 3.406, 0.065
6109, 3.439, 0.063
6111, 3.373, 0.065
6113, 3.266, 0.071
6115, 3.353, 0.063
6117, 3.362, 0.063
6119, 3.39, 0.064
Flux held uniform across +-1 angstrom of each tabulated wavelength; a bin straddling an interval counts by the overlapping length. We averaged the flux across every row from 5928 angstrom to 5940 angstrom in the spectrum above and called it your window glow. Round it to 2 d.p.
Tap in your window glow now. 3.56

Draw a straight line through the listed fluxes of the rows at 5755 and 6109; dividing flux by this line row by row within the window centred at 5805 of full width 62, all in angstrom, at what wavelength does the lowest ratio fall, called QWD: 5793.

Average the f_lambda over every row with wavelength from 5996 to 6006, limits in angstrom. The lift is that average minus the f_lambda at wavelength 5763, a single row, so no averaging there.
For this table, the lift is -0.23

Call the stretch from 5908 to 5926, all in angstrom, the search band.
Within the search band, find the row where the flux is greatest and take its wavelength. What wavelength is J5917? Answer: 5909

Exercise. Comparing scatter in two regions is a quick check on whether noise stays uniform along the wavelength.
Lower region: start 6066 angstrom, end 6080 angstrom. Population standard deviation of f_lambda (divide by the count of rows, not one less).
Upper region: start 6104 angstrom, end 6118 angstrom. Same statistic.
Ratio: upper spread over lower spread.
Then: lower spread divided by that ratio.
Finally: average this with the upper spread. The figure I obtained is 0.093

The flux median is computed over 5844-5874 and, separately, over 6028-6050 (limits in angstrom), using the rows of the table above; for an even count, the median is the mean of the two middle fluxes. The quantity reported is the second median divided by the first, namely 0.96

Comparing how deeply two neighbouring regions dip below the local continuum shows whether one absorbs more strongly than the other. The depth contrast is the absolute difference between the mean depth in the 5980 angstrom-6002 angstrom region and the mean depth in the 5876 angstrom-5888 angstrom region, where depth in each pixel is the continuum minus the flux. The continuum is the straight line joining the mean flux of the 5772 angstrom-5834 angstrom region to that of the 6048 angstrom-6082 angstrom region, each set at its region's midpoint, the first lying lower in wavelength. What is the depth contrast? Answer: 0.026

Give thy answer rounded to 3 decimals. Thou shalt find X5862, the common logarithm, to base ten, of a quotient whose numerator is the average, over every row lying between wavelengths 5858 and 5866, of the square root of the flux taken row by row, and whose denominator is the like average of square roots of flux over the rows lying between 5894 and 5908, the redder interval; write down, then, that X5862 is 0.019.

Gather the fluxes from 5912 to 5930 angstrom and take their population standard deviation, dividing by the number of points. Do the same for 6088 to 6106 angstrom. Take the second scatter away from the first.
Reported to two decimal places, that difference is 0.02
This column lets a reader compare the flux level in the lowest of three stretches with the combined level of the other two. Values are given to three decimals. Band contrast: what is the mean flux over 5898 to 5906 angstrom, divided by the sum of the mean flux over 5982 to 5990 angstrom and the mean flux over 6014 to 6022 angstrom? 0.492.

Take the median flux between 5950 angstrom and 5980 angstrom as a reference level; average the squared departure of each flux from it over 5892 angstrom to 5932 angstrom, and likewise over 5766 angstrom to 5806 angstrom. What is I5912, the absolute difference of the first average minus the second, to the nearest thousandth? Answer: 0.042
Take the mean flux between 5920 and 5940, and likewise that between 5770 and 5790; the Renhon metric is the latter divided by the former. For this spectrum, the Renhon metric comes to 1.05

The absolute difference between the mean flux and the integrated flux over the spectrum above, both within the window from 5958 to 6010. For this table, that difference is 180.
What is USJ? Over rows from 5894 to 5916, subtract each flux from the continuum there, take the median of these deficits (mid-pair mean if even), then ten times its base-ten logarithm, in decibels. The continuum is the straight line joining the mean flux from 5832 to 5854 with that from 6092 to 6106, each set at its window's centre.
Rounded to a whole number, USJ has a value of -10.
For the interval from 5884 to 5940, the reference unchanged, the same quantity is -14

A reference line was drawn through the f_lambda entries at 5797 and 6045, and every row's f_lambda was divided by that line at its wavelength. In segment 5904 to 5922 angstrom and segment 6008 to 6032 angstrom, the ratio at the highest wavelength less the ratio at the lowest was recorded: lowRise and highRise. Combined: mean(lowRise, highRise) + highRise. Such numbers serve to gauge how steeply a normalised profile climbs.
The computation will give 0.10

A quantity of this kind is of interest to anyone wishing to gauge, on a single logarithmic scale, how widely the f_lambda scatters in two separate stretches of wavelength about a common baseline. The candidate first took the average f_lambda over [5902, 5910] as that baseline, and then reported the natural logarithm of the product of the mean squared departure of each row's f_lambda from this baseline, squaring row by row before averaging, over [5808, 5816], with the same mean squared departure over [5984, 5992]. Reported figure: -7.2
